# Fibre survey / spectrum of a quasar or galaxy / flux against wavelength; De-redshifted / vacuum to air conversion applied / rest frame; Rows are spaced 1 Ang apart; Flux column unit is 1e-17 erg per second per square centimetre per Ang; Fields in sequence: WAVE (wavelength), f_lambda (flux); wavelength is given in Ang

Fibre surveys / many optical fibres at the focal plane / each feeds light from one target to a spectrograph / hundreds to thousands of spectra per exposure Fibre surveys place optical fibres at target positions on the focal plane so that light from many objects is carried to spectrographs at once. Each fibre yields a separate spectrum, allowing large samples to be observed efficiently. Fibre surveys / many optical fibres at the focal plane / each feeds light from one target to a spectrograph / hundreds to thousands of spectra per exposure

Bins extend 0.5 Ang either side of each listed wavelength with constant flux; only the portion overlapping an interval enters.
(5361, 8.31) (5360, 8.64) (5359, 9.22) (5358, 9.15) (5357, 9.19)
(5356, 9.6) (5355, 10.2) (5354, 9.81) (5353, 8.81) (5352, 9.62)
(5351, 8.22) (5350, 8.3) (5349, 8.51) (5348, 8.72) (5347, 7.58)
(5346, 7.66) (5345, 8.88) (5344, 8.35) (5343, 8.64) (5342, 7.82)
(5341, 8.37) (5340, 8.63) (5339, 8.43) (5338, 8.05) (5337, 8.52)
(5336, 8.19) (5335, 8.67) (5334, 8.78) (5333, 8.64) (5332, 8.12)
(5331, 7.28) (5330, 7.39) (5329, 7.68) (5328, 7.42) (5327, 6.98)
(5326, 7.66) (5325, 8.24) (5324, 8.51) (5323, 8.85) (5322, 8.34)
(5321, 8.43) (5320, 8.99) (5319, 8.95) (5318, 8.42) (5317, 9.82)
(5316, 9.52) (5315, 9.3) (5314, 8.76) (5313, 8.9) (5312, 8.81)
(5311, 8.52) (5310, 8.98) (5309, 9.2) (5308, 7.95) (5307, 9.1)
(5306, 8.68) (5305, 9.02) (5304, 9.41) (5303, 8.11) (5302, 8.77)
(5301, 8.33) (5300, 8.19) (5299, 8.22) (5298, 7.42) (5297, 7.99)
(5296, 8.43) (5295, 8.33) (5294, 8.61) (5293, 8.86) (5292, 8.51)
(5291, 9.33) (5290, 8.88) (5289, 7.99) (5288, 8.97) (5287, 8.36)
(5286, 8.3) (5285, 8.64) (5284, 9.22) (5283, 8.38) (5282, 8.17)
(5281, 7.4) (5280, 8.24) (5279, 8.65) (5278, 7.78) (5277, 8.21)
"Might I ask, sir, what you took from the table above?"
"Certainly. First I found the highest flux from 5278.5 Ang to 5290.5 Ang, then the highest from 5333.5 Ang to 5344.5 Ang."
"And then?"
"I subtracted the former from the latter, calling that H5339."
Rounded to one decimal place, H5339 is -0.4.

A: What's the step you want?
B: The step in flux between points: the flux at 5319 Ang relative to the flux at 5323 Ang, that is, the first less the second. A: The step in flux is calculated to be 0.1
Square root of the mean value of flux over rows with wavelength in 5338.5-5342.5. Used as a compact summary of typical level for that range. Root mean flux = 2.88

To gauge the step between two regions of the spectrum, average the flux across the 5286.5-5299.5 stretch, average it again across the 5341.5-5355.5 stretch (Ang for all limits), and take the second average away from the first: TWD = -0.20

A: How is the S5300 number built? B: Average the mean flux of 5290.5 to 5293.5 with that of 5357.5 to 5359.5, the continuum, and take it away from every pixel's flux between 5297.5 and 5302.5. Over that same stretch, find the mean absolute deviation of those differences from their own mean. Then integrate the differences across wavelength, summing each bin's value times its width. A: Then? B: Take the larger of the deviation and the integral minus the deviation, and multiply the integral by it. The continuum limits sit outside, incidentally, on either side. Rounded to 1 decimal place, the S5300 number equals -1.3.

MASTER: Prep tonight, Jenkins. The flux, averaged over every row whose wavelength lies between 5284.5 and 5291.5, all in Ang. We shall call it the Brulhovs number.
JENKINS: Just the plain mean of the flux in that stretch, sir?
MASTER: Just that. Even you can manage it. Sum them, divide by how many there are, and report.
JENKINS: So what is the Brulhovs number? 8.6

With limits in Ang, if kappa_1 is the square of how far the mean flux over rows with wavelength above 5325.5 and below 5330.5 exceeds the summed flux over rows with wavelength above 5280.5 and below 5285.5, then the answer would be 1182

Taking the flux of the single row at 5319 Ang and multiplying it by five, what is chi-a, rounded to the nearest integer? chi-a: 45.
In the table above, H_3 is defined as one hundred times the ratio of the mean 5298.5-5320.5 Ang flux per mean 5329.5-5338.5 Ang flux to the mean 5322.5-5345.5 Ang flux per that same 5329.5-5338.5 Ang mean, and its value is 108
